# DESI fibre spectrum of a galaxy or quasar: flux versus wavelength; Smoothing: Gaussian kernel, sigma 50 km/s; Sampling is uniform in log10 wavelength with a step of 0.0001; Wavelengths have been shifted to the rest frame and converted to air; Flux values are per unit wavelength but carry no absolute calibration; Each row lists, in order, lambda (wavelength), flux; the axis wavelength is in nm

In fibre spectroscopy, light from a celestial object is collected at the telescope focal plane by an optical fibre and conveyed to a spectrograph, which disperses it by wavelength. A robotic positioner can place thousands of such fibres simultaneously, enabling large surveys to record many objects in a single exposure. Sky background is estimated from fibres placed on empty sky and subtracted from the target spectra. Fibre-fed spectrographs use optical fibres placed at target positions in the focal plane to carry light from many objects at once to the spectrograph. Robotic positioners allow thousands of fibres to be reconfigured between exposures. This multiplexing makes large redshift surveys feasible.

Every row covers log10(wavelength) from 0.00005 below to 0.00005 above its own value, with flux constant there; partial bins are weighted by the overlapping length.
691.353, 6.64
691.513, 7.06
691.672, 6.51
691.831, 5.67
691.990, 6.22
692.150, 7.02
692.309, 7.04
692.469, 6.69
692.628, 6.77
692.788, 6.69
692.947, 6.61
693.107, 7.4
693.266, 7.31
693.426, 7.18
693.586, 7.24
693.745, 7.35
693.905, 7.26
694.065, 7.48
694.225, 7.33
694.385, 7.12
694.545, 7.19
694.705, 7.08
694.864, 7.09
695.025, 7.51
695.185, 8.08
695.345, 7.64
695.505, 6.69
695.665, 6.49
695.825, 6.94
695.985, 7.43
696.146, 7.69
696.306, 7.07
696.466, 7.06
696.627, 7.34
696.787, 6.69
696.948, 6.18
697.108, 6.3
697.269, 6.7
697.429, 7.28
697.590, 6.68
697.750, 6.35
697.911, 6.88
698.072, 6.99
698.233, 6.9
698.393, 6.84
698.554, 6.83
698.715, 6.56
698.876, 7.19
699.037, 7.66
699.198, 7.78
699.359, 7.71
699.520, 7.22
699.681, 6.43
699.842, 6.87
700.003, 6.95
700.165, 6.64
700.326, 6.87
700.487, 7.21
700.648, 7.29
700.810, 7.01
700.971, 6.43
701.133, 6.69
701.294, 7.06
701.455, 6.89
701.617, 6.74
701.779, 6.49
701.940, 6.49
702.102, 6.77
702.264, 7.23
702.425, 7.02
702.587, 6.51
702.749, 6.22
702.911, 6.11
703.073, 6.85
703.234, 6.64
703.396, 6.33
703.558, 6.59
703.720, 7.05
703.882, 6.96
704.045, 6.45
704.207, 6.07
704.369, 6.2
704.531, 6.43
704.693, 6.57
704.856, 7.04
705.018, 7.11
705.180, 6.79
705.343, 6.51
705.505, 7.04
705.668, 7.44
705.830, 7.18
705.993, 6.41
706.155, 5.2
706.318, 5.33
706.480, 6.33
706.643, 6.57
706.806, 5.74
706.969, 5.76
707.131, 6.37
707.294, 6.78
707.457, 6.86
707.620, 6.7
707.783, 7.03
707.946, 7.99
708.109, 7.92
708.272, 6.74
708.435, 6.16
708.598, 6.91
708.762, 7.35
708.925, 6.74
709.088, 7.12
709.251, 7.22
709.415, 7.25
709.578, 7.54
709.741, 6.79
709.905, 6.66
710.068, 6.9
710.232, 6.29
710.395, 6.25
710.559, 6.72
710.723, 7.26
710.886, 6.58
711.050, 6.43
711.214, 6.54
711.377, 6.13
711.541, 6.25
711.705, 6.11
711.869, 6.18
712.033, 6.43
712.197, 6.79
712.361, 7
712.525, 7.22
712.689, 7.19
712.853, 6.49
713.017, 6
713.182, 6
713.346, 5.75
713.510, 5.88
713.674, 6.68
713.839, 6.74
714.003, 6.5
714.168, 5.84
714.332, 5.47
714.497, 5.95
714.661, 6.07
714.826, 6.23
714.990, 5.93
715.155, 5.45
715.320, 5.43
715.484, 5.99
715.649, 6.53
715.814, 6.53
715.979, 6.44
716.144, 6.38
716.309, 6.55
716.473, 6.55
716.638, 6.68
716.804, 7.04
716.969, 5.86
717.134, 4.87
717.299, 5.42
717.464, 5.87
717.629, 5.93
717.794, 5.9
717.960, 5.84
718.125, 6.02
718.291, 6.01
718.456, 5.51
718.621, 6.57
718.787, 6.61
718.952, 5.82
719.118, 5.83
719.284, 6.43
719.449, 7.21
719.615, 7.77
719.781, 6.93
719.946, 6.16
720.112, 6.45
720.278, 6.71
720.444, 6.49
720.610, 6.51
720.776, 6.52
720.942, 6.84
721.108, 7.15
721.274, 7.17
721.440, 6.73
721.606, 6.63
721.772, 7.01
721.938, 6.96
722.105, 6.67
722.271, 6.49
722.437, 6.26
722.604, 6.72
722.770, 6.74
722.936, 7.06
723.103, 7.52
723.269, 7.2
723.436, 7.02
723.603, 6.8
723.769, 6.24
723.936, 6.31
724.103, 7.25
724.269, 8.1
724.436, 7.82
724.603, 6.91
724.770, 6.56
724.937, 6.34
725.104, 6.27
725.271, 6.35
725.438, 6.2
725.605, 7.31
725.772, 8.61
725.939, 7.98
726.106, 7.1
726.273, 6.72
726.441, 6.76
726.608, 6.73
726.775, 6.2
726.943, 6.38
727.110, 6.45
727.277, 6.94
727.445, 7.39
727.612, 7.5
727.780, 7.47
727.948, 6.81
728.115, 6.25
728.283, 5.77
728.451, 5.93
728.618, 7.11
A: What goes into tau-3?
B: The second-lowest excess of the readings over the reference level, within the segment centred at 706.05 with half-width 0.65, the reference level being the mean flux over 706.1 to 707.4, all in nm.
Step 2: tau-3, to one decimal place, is -0.7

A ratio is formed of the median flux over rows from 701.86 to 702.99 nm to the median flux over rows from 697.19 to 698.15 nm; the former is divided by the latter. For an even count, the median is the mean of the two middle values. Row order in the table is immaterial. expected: 0.96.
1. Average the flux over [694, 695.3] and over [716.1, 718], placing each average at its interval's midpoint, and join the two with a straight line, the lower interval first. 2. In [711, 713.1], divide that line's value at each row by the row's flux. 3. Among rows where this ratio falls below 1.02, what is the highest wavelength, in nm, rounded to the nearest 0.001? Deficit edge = 712.853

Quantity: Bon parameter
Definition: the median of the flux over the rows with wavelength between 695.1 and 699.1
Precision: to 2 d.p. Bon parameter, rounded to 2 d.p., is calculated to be 6.90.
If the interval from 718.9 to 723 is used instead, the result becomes 6.71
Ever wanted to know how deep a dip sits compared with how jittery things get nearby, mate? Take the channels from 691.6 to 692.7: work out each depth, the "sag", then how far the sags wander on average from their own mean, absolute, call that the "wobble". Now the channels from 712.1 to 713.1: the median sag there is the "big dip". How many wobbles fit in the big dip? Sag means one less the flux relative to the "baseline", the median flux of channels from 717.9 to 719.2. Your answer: -2.7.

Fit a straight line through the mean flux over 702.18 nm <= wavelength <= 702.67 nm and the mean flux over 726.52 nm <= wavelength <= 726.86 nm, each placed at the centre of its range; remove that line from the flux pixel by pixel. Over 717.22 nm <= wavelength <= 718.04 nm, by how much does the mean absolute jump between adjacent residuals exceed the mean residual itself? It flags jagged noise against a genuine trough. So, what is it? 1.0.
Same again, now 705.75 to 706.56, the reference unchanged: 1.5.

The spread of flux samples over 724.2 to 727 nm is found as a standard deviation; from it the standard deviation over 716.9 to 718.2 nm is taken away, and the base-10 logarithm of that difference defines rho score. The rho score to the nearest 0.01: -0.44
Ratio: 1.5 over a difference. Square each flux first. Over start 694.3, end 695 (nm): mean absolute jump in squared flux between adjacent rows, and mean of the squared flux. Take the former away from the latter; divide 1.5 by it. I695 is 0.030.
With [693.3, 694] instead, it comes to 0.029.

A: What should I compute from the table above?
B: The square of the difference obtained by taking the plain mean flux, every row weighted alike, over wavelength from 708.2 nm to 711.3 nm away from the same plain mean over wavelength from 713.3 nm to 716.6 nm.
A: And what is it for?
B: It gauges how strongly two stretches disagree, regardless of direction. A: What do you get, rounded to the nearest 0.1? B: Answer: 0.4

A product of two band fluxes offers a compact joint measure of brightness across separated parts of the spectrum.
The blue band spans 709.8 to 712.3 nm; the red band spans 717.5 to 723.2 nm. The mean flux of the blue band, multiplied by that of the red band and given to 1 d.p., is 42.7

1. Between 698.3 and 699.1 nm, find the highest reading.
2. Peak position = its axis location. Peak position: 699.037 nm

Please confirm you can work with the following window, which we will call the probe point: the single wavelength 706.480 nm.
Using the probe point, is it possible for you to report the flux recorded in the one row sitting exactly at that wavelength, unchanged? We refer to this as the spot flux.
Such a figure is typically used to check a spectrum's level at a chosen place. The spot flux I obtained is 6.33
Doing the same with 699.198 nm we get 7.78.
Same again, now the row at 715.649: 6.53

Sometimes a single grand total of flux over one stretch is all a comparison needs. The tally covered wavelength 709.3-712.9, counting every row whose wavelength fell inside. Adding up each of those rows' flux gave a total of 147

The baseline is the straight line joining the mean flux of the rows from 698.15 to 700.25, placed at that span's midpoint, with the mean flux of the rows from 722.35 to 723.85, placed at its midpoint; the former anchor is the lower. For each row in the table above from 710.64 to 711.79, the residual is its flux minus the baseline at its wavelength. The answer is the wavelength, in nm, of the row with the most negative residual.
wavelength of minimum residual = 711.705 nm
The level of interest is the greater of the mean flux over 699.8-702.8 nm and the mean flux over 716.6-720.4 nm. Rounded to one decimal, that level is 6.8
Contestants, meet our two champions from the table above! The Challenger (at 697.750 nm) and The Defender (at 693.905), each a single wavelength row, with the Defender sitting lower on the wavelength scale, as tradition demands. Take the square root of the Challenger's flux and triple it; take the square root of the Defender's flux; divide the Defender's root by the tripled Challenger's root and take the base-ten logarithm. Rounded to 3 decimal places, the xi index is -0.448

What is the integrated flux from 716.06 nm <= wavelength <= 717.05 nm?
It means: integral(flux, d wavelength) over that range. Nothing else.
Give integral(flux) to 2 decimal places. 6.44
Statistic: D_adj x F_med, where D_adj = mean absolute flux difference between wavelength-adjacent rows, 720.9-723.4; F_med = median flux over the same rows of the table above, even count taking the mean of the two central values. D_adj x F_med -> 1.7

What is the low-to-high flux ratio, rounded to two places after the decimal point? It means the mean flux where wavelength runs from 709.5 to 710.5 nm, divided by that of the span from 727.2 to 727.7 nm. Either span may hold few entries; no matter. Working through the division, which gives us 0.93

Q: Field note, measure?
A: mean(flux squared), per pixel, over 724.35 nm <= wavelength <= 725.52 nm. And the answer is 44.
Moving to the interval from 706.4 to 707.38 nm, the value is 39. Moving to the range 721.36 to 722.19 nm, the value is 46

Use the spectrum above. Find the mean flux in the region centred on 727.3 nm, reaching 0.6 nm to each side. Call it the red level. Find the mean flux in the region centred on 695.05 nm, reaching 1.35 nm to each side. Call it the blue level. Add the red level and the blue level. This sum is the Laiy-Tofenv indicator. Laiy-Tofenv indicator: 14.2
